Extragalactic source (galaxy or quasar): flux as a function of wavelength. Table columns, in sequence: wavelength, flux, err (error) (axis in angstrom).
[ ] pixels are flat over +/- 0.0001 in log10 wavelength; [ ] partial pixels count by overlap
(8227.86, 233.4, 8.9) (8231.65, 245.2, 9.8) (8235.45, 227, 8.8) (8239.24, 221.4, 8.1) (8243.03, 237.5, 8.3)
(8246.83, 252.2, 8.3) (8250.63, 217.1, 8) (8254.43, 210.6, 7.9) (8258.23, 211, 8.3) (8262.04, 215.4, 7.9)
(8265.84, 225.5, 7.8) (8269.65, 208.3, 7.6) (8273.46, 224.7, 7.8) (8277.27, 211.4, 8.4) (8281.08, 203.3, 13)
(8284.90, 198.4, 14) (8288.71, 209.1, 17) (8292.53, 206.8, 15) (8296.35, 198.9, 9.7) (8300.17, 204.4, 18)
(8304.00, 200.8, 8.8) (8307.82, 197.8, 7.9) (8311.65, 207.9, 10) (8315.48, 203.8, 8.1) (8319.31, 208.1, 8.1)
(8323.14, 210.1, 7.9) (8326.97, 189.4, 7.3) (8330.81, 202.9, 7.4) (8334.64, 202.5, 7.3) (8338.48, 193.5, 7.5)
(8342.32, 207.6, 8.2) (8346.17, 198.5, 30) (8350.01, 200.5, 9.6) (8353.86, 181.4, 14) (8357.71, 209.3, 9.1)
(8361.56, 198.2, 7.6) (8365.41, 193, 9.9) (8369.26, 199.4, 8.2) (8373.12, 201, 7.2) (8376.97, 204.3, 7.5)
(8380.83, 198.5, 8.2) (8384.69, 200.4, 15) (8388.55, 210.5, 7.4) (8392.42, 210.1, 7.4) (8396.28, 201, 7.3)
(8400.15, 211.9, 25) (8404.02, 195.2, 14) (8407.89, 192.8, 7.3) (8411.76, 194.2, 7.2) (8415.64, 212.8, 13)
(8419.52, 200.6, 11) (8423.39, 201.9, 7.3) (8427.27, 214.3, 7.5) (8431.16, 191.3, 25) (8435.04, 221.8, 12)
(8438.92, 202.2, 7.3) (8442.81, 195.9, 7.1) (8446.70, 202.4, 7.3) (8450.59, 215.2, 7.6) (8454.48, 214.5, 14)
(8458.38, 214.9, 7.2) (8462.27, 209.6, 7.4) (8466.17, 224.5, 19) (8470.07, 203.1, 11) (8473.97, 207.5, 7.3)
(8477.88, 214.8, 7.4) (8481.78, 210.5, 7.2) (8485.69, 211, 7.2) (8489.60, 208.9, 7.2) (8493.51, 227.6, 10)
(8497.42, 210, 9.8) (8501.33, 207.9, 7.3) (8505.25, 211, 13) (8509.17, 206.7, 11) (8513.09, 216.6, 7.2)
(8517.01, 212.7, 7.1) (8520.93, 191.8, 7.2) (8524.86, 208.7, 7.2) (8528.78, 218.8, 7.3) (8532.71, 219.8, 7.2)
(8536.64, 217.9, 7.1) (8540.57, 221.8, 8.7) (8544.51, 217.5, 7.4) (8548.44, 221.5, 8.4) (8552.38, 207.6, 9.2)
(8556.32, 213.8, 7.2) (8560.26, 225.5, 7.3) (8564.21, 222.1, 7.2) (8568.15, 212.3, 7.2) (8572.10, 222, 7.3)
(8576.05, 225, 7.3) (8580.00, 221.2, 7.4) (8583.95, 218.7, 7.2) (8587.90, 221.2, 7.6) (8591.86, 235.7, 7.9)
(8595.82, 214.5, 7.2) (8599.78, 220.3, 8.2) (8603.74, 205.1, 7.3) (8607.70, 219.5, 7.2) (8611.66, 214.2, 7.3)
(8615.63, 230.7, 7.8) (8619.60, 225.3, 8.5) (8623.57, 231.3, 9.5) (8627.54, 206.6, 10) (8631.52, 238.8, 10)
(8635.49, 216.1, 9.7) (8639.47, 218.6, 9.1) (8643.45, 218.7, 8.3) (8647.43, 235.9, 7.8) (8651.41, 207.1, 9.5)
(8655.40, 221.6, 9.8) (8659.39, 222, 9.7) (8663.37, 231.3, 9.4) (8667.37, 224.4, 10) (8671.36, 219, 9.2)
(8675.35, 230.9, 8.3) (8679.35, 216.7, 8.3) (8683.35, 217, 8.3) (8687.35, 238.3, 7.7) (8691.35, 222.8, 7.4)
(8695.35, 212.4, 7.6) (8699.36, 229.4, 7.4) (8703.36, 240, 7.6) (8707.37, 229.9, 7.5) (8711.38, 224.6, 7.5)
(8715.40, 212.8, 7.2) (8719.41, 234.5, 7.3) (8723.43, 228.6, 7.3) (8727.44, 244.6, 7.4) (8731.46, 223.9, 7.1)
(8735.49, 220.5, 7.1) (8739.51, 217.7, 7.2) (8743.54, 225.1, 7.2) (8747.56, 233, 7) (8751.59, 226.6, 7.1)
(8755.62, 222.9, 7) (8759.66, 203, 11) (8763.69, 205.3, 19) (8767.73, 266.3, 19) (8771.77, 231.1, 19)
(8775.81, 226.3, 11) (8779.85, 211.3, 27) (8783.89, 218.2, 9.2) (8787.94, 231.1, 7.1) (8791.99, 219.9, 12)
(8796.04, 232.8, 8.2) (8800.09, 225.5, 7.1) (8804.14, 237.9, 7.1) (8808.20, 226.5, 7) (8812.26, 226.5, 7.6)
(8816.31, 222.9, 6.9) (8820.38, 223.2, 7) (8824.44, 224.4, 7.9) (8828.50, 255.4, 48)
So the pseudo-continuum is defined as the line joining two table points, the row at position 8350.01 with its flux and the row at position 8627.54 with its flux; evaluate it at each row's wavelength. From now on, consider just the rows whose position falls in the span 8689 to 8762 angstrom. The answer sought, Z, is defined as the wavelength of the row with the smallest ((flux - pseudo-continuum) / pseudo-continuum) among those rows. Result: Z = 8759.66 angstrom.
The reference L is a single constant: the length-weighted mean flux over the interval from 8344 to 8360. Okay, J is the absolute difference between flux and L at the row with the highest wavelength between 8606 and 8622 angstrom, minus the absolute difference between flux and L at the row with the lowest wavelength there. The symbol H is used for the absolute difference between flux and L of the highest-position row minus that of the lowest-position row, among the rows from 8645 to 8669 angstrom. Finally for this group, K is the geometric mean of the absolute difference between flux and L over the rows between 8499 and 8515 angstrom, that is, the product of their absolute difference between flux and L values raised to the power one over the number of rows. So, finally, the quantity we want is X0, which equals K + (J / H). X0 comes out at 12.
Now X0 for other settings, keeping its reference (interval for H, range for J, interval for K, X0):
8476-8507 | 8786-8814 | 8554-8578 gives 23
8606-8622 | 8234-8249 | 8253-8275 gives 22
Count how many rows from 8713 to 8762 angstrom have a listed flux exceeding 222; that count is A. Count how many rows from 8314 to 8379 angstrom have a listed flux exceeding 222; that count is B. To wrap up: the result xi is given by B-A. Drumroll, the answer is -8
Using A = 8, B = 0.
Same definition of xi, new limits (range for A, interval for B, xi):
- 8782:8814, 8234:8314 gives -1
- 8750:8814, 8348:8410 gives -11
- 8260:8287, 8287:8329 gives -2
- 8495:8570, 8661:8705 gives 5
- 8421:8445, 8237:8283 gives 4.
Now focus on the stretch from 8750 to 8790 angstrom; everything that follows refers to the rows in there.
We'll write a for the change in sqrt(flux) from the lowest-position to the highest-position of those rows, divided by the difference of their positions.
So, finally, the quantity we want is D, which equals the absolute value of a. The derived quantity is 0.0041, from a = 0.004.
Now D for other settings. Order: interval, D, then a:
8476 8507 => 0.0048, -0.005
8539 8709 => 0.0016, 0.002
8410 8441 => 0.0105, 0.010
